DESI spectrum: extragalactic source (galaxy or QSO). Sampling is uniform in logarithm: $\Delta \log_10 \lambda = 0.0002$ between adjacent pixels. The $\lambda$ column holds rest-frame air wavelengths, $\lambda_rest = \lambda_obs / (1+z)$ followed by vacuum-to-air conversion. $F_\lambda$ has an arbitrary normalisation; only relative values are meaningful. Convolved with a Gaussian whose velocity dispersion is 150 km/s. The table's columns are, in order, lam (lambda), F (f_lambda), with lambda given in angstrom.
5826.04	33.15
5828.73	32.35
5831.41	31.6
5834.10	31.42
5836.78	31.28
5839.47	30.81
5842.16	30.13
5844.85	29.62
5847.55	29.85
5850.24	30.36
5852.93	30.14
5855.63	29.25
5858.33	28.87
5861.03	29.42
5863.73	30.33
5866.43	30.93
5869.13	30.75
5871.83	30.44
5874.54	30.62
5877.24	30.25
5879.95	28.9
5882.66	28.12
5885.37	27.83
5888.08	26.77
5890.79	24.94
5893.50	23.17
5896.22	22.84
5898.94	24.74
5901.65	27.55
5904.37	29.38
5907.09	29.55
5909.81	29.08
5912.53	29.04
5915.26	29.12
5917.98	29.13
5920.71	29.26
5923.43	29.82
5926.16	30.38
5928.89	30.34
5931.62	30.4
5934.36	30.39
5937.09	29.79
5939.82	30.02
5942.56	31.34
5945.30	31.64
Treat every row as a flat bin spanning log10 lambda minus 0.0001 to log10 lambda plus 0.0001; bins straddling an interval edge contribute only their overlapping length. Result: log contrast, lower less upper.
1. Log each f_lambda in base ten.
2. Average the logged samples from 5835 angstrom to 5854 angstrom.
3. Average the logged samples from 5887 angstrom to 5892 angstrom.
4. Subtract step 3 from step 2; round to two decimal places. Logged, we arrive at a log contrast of 0.07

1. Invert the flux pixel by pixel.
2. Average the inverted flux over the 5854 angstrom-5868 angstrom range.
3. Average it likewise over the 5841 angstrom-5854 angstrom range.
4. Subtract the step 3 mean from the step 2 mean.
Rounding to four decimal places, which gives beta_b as 0.0003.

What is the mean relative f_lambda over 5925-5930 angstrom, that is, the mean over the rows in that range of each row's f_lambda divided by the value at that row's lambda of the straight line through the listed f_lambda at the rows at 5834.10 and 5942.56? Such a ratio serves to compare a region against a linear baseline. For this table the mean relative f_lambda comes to 0.968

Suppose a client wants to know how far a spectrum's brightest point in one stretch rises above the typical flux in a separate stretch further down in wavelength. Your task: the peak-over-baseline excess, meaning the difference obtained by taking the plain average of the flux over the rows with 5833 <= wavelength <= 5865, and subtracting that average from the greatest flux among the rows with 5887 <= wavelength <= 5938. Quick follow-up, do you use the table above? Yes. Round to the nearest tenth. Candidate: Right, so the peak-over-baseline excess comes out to 0.3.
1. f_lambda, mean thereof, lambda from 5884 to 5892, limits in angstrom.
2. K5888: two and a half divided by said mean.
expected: 0.094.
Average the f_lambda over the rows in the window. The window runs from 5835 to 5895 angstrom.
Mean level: 29.2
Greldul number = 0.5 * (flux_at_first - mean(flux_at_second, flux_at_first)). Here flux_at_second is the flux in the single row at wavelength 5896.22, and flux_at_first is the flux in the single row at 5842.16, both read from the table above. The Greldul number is 1.8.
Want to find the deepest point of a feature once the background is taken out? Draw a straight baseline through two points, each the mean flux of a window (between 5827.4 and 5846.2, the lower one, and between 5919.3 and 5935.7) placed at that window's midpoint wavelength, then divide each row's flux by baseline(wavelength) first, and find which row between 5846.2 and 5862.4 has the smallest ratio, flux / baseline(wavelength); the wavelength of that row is 5858.33 angstrom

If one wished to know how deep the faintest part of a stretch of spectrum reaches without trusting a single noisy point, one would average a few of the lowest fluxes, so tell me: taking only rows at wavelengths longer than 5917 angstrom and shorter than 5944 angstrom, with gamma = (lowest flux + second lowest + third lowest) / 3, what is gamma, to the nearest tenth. 29.4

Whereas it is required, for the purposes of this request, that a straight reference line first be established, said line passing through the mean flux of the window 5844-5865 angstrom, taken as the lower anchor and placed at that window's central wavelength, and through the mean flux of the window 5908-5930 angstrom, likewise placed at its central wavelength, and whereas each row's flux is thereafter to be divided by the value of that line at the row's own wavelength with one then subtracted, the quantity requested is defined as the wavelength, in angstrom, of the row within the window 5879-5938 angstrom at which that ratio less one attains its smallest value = 5896.22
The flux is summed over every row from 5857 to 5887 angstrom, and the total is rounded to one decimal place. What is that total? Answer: 326.5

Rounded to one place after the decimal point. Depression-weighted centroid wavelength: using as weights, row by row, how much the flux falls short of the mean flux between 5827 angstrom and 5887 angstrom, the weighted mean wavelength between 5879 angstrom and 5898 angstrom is 5891.0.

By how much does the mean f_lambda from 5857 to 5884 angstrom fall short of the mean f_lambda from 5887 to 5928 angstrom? -2.2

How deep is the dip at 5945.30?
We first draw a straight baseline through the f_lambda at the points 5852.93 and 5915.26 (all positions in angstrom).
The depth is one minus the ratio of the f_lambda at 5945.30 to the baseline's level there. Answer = -0.11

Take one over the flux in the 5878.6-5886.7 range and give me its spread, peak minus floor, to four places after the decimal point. 0.0013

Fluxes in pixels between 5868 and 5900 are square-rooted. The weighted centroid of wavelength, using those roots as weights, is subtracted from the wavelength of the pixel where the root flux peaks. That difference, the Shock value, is -14.4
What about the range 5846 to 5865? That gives -5.4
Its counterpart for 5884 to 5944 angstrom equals 28.1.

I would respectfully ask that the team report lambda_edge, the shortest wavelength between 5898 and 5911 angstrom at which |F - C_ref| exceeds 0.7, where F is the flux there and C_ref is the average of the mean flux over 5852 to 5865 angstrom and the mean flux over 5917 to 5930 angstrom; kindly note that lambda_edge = 5898.94 angstrom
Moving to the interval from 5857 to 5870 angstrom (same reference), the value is 5858.33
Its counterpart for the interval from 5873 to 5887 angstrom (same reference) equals 5874.54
